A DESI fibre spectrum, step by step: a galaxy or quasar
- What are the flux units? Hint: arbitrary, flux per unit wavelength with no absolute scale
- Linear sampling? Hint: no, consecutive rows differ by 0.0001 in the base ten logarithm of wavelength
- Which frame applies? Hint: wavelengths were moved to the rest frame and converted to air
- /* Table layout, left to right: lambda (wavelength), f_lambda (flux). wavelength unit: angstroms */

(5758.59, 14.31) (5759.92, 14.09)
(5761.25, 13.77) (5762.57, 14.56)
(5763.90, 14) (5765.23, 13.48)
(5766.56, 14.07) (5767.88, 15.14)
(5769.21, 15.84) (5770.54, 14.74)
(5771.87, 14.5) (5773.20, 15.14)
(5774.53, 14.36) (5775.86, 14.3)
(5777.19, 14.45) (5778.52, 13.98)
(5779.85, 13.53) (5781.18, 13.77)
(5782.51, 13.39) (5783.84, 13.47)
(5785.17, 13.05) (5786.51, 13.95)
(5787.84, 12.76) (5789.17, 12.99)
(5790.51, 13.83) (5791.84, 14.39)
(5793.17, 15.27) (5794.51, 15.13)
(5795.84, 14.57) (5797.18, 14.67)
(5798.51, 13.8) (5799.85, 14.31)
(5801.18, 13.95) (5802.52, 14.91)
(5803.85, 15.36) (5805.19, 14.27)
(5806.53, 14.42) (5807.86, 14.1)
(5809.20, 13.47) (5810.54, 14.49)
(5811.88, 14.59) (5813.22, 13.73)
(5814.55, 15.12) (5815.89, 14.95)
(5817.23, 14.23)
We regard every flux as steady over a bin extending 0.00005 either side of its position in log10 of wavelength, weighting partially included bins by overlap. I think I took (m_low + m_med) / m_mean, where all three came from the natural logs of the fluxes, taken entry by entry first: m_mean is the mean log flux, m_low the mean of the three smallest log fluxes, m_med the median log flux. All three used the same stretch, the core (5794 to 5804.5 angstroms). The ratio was 1.99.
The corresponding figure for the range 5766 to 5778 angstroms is 1.98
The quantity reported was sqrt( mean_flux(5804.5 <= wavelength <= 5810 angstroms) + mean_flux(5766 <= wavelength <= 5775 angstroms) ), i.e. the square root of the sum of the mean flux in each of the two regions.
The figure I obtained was 5.38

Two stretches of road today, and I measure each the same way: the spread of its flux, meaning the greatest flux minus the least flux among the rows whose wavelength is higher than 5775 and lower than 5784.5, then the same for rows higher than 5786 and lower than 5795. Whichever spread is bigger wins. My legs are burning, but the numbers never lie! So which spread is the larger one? 2.5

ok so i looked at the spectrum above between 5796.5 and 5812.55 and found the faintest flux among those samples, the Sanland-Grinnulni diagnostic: 13.47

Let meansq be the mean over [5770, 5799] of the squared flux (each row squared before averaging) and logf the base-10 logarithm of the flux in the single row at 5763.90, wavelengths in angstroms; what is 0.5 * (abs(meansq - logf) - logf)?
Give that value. 98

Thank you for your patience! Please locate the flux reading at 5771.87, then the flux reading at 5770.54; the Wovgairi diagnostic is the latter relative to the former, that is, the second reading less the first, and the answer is 0.2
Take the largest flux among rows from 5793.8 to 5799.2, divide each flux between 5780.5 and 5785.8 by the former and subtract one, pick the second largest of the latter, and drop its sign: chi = 0.11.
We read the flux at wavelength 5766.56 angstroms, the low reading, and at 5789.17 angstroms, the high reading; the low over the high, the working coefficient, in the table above 1.08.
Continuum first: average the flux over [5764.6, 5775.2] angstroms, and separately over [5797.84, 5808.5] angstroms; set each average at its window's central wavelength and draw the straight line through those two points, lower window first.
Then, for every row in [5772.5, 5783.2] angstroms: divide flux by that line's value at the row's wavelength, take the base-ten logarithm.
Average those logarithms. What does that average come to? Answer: -0.015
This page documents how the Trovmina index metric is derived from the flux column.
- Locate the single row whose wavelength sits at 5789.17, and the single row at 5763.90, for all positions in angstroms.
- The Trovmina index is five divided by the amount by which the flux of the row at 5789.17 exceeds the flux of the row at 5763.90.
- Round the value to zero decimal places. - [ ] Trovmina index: -5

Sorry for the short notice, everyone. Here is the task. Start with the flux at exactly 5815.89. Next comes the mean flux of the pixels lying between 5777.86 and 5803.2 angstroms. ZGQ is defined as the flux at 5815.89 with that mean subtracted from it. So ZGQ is 1.0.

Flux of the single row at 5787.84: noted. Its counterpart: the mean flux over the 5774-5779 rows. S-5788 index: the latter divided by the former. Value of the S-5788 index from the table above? 1.12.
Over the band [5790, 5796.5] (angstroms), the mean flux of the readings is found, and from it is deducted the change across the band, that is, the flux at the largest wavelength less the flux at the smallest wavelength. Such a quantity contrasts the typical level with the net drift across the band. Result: 13.9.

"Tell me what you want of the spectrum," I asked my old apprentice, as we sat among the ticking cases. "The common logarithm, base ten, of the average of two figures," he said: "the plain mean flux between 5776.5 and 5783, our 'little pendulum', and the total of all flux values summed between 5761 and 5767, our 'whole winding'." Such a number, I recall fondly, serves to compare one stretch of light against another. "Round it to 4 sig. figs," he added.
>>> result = 1.622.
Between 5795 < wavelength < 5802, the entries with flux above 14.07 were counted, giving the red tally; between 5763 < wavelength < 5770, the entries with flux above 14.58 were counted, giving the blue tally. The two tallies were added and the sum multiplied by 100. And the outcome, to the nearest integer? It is 500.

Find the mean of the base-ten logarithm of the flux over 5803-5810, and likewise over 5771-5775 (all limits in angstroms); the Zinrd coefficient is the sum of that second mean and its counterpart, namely 2.32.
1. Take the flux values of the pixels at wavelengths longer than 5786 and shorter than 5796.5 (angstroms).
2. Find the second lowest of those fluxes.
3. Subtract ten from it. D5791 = 3.0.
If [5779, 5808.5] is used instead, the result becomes 3.0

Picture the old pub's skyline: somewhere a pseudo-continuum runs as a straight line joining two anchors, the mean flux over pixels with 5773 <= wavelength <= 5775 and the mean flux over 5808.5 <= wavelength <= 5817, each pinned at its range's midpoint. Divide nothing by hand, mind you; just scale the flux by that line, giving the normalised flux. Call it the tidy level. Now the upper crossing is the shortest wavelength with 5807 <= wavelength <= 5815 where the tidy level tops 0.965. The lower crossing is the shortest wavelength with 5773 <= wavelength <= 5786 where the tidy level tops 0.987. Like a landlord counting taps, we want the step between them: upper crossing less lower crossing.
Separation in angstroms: 34.7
